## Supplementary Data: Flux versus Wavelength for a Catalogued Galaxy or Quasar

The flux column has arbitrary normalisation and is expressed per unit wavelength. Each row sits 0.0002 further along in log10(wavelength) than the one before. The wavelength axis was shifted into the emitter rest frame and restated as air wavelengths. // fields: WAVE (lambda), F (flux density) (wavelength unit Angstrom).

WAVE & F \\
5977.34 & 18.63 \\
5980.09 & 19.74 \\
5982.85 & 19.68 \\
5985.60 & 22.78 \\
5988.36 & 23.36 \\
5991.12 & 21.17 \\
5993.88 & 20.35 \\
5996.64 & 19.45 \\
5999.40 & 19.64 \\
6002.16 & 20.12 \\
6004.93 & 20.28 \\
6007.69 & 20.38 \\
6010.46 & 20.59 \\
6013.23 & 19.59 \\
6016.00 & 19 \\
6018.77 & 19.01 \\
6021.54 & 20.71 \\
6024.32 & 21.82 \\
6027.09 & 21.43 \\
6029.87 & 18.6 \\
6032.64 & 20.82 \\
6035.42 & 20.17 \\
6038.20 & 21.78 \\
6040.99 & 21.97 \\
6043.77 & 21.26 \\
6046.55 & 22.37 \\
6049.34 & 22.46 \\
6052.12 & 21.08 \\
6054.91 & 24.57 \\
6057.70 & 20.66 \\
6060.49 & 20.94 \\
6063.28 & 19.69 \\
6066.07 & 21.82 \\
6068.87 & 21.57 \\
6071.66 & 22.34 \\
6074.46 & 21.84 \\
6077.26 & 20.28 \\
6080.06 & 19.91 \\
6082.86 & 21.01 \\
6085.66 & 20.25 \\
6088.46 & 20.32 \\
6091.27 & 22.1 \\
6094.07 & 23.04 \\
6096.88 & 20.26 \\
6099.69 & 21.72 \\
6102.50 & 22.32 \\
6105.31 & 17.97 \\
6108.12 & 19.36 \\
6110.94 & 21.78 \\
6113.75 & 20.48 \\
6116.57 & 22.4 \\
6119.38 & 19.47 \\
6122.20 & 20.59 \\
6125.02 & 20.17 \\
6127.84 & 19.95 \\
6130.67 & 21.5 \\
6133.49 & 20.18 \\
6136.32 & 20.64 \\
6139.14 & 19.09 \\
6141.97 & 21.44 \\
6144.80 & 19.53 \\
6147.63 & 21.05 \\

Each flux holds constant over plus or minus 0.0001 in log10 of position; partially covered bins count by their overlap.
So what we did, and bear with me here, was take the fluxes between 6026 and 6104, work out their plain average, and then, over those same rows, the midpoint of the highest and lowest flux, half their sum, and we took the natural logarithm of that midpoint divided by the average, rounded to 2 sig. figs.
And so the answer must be 0.013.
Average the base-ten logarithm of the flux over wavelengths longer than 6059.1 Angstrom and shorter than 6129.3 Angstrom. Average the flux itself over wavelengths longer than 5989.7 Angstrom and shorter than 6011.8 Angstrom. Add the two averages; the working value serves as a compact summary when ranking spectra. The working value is 21.6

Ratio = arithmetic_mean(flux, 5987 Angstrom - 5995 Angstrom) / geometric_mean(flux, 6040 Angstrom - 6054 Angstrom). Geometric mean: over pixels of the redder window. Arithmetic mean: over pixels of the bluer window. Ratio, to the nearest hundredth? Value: 0.99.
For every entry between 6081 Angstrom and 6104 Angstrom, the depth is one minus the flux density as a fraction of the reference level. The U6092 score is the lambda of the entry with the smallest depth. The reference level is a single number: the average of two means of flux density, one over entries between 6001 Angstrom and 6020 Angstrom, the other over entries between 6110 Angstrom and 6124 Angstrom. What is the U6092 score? 6094.07 Angstrom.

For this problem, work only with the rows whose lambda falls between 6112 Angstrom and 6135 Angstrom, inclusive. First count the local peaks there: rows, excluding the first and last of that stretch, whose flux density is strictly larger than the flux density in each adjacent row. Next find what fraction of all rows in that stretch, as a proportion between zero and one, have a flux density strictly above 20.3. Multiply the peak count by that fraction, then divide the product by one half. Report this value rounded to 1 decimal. 3.0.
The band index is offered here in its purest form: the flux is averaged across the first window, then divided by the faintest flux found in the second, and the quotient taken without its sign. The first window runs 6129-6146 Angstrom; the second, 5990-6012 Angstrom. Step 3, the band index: 1.05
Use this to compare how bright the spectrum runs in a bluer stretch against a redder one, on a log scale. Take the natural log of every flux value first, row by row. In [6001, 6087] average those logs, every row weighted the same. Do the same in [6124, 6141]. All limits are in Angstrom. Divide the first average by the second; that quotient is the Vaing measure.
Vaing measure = 1.01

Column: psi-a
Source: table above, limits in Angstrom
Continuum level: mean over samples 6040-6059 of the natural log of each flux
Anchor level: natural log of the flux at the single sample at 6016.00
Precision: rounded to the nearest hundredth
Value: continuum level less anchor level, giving 0.15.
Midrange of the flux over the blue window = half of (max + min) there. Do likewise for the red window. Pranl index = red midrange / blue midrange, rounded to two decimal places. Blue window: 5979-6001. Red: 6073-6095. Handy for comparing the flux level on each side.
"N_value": 1.00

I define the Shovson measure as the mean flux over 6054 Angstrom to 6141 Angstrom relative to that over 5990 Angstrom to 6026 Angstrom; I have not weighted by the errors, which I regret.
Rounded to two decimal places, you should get 1.04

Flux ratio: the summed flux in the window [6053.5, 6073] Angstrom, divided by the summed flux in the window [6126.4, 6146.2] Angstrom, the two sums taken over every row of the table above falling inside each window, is 1.065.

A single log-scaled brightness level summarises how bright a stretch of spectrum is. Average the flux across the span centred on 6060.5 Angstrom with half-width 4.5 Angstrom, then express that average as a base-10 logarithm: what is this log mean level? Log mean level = 1.31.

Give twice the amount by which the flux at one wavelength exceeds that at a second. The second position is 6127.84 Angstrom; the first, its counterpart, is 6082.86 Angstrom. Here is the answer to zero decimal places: 2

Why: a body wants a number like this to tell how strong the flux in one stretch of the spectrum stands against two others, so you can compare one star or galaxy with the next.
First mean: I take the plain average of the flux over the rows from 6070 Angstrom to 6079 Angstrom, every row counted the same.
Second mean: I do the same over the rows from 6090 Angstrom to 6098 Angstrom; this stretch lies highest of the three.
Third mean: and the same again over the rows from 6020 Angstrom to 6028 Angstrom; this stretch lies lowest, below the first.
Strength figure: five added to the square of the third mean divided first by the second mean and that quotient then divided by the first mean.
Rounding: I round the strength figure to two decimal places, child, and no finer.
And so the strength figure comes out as 5.97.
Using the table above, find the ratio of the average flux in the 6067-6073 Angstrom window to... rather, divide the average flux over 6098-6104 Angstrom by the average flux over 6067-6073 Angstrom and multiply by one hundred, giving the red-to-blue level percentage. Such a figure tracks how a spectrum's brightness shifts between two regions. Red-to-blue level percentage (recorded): 100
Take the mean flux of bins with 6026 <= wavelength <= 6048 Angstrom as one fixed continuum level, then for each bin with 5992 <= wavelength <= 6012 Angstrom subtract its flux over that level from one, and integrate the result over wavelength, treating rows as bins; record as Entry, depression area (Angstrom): 0.86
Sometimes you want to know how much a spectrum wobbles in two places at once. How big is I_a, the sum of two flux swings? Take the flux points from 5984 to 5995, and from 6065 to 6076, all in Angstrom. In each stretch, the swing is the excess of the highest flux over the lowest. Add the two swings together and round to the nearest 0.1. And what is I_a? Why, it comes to 3.8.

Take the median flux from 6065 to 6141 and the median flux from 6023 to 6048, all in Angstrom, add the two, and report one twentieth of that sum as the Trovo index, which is 2.10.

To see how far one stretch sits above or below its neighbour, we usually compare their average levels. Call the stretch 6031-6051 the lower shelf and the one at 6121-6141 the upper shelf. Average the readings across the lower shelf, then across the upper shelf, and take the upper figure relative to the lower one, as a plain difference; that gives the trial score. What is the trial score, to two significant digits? -1.2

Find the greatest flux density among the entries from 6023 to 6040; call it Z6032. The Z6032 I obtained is 21.82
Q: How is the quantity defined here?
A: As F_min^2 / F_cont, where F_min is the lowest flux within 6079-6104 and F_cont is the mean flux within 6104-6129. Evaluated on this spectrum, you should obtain 19.6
